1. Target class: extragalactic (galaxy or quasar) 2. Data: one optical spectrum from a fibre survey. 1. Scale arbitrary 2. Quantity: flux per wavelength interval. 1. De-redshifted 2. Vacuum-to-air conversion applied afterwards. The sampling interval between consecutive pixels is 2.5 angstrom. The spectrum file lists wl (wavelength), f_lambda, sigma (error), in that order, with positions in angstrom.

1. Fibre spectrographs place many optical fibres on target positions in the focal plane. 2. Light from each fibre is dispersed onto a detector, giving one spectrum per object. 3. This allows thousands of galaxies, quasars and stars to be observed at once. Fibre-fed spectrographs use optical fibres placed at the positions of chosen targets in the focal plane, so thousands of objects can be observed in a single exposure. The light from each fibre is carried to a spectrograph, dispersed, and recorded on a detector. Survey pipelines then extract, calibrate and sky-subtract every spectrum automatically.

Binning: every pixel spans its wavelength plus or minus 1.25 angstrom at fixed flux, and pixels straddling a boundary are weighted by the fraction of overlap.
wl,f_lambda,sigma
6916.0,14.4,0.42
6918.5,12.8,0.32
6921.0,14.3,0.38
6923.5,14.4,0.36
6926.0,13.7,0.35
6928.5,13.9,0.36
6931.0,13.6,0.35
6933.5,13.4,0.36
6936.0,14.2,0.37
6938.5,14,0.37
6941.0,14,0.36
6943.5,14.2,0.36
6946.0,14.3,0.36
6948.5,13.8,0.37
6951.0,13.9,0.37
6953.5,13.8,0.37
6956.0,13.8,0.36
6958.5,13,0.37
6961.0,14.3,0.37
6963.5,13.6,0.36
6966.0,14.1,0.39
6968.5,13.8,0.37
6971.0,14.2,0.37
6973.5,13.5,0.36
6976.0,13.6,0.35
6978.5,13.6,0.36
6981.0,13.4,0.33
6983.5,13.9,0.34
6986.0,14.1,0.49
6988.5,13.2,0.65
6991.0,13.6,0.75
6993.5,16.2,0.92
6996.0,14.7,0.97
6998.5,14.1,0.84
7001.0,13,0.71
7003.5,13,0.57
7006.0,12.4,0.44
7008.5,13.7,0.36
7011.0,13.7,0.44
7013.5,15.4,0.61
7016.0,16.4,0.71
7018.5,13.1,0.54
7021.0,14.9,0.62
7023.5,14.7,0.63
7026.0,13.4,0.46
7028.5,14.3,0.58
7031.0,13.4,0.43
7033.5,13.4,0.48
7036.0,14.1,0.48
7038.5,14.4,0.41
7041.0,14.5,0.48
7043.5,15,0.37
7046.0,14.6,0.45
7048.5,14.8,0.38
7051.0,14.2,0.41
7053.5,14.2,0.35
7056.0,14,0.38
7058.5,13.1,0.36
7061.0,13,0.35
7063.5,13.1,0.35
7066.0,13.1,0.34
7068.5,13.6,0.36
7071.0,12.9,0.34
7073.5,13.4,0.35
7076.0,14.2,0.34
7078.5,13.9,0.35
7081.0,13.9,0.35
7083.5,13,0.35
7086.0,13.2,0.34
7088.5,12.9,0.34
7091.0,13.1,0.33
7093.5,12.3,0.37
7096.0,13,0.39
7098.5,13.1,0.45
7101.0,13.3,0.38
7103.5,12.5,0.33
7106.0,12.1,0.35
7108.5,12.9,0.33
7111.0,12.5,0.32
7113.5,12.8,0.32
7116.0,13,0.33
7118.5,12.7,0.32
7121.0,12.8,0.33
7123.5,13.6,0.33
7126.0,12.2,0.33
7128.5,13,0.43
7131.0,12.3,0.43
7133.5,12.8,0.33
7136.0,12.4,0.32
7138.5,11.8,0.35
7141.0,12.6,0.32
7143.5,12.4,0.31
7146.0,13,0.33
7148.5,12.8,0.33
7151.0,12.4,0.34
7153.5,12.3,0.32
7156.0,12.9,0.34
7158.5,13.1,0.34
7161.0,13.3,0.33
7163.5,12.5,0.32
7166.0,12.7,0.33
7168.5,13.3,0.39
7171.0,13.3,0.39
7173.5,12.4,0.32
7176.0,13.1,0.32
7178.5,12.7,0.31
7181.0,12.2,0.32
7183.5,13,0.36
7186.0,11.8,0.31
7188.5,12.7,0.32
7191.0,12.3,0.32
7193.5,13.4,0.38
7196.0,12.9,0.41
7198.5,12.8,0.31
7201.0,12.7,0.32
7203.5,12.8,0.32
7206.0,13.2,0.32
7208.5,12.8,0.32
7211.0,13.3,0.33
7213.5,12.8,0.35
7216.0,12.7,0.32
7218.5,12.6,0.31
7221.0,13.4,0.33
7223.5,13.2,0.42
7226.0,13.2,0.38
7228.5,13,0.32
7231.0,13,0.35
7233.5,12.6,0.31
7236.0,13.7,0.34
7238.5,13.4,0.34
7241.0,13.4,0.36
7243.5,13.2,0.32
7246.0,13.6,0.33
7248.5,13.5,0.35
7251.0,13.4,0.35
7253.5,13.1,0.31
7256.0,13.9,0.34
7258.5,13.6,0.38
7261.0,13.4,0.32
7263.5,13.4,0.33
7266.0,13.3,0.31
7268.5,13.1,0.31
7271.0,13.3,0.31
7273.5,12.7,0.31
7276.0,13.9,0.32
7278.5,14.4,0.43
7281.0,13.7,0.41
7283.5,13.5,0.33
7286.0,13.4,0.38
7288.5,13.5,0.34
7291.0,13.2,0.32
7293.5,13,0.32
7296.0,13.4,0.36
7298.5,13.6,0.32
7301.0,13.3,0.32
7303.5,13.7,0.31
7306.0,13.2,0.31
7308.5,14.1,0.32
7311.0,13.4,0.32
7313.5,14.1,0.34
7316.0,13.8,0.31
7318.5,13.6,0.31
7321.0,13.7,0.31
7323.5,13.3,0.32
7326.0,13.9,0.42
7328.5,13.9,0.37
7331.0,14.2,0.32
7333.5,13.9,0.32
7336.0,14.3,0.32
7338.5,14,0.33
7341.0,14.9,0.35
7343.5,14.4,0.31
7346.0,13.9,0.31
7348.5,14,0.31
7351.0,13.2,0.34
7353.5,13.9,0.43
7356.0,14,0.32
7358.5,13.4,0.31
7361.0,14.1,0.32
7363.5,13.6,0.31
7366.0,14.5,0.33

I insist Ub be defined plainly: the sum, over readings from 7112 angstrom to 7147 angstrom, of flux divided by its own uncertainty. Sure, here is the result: 525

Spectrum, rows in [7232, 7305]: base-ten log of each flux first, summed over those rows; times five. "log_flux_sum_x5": 164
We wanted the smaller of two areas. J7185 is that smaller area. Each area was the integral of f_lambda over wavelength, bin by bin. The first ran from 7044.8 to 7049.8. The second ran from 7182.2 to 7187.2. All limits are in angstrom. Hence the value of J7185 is 62.0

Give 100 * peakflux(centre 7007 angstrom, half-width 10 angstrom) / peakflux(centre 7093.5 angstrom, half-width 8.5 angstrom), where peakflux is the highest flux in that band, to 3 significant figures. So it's 123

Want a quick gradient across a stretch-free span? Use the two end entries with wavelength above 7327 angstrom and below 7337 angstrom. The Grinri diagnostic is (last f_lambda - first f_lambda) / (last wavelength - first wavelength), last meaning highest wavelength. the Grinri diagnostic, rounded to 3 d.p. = 0.053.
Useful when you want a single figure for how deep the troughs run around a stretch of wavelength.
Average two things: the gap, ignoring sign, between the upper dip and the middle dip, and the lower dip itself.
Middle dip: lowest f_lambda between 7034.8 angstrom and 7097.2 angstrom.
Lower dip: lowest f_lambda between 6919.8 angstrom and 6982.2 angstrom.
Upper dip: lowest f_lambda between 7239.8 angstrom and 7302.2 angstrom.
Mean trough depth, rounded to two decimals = 6.70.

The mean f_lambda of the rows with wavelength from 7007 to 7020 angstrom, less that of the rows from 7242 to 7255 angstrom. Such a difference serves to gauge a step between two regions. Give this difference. 1.1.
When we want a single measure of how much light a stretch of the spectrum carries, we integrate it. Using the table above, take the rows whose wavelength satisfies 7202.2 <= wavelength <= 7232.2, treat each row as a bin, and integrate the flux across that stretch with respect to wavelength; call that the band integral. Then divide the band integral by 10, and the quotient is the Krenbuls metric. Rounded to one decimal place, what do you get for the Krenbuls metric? 39.0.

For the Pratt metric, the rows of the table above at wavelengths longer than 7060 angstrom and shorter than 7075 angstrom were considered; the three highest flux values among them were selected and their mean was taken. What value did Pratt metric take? 13.4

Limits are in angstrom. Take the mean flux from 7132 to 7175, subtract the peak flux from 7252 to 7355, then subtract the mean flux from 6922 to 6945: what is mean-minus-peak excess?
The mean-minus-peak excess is -16.1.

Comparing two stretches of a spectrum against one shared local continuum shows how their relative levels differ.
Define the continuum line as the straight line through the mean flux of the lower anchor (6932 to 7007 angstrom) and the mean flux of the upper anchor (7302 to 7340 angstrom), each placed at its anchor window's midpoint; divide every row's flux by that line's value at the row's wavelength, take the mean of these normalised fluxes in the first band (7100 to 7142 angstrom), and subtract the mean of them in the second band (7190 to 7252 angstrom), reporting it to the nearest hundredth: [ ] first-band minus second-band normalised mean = -0.03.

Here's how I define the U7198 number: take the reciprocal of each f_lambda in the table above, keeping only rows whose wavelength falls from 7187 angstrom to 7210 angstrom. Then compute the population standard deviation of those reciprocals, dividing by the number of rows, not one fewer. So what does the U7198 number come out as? 0.0018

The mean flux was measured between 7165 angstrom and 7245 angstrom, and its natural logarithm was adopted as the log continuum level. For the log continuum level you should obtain 2.56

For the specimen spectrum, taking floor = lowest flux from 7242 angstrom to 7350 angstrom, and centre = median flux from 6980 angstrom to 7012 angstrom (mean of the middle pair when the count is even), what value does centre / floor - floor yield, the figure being -11.6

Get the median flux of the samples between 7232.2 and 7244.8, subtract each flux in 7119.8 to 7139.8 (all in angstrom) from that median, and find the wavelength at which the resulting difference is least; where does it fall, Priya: 7123.5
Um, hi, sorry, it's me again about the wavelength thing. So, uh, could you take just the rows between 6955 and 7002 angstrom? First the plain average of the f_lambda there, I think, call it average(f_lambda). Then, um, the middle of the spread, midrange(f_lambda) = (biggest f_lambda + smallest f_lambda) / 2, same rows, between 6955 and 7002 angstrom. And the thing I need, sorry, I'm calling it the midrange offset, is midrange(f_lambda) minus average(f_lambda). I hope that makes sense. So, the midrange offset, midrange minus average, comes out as 0.72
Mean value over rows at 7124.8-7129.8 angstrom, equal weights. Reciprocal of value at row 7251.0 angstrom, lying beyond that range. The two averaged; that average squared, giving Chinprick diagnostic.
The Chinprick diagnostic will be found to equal 40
